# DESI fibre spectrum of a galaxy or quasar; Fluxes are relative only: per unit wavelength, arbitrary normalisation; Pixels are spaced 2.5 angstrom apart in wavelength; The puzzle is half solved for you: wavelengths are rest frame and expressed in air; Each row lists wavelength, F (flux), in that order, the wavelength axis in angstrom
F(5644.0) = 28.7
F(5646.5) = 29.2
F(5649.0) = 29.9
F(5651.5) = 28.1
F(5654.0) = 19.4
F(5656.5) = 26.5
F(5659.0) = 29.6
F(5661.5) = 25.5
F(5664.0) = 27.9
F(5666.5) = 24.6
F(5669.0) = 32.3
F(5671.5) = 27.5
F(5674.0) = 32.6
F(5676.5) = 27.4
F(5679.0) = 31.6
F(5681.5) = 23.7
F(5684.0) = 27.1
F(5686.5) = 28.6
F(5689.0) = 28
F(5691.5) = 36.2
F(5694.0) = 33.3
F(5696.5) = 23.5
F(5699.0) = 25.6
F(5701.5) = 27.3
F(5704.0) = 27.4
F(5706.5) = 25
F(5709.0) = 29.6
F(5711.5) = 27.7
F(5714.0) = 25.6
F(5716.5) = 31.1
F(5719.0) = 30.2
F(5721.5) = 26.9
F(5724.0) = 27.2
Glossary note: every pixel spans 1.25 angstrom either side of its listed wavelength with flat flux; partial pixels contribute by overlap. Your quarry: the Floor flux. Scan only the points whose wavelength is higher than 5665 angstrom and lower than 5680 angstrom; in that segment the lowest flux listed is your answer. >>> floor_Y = 24.6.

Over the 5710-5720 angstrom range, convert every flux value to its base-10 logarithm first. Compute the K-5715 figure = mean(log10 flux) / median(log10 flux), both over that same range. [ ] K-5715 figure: 1.00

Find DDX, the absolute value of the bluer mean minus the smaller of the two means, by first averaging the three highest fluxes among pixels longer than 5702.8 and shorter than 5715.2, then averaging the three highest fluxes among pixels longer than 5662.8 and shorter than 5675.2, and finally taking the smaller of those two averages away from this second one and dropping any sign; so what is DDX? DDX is 2.7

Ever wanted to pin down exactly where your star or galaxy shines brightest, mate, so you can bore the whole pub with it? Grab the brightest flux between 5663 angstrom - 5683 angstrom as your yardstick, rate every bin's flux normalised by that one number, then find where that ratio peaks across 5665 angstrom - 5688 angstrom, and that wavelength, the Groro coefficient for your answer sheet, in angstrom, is 5674.0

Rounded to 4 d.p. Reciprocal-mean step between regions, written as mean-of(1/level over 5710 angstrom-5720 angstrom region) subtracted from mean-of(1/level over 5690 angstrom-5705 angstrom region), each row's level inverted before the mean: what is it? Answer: 0.0003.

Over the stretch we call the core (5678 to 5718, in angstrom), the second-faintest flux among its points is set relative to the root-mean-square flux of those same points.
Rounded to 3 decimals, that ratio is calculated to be 0.834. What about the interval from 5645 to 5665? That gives 0.937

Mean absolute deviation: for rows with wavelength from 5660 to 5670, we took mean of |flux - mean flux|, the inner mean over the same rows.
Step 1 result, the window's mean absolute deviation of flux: 2.5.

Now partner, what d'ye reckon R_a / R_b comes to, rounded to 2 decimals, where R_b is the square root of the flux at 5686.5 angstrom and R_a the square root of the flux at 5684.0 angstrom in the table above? 0.97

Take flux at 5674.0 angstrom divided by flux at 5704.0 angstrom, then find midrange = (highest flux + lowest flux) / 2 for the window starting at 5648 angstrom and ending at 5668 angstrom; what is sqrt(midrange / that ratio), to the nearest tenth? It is 4.6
